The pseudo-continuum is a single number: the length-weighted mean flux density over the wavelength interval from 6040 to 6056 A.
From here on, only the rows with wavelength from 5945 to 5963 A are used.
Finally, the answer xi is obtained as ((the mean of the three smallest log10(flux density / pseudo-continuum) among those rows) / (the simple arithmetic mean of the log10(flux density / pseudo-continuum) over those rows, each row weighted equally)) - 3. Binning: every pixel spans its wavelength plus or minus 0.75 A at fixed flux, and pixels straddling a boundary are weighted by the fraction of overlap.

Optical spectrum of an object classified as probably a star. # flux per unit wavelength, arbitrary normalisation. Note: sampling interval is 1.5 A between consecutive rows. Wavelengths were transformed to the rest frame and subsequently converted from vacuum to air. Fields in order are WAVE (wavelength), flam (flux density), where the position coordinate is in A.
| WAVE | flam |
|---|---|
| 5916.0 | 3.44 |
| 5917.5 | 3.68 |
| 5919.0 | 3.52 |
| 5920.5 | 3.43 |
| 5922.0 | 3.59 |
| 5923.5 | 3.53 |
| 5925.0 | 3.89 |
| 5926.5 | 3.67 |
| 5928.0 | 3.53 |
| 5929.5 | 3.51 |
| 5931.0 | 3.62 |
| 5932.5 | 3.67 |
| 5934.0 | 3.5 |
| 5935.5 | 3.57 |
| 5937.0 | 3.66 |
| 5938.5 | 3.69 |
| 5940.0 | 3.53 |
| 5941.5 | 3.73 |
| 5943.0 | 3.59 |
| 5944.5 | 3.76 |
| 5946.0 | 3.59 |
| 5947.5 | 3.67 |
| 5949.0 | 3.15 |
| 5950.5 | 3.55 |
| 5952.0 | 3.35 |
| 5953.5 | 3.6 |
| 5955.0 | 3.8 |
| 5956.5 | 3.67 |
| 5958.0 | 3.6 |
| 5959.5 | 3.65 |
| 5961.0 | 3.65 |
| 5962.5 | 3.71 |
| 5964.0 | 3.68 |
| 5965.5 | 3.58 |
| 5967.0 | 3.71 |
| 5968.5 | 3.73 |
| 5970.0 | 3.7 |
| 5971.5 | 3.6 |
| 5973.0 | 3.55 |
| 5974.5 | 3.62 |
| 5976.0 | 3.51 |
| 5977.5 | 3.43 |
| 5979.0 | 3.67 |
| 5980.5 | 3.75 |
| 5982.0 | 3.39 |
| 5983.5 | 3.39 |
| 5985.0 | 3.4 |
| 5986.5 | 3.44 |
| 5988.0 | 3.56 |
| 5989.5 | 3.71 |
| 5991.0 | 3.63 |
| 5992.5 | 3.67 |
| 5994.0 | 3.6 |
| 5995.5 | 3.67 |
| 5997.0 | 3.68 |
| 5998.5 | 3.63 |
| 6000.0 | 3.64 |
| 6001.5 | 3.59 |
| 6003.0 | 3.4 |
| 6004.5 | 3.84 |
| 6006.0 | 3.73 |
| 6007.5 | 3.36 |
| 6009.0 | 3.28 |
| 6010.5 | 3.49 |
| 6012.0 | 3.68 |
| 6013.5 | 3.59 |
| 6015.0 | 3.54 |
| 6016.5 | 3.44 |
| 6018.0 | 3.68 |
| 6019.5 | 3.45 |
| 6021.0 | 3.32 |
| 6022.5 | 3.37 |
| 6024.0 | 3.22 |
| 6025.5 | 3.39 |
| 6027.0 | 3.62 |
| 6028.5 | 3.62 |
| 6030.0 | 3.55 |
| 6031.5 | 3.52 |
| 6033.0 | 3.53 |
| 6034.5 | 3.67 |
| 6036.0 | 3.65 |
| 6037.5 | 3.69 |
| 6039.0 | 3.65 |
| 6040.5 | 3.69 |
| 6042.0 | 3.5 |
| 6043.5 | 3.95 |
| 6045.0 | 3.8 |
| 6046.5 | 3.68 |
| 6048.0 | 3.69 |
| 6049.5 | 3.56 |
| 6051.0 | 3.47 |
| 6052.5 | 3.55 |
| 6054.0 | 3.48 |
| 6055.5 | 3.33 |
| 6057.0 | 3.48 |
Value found 5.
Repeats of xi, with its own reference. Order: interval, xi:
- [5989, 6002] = -3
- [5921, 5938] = 98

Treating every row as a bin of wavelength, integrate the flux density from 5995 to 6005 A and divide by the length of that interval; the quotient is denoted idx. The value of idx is 3.63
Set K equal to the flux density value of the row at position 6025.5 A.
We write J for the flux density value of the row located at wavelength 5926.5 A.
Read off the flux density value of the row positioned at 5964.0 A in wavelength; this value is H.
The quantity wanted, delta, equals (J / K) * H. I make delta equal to 3.98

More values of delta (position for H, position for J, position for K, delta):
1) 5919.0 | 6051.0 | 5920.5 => 3.56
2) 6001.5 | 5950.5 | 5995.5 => 3.47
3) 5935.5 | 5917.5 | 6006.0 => 3.52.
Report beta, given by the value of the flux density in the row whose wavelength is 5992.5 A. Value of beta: 3.67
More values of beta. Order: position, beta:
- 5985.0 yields 3.4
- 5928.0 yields 3.53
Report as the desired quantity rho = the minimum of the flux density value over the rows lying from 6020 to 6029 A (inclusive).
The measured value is 3.22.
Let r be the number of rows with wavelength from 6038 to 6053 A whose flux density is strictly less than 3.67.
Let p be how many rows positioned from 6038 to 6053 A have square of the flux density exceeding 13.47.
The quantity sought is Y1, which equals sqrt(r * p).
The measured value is 5.0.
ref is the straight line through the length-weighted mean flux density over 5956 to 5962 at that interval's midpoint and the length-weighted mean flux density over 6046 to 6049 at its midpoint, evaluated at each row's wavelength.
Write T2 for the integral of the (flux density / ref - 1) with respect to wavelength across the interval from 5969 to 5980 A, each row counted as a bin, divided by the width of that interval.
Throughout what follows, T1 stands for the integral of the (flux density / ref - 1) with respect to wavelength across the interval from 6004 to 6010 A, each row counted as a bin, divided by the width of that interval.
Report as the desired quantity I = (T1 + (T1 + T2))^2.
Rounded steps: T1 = -0.034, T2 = -0.0163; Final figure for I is 0.0070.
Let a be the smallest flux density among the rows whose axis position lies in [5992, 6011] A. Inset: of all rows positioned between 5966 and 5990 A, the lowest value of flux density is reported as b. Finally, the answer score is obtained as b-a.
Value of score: 0.11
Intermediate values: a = 3.28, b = 3.39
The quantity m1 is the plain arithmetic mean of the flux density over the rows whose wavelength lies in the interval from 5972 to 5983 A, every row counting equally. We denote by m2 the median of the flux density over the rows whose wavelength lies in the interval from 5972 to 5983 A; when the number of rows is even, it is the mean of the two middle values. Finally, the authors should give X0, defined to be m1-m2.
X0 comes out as 0.01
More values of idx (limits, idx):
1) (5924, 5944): 3.63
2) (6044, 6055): 3.61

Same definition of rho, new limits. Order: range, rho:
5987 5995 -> 3.56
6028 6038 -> 3.52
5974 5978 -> 3.43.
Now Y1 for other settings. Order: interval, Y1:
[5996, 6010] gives 4.2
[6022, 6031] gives 0.0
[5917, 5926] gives 2.8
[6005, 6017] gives 3.5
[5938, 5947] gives 3.0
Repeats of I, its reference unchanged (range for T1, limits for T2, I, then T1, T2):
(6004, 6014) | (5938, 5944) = 0.0031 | -0.028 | 0.0000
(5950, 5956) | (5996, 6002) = 0.0016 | -0.017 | -0.0054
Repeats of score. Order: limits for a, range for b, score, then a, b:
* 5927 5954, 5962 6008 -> 0.21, 3.15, 3.36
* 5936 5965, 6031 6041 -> 0.37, 3.15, 3.52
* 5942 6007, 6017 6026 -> 0.07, 3.15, 3.22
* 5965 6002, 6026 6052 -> 0.08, 3.39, 3.47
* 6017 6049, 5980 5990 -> 0.17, 3.22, 3.39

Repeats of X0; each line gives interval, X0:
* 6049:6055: 0.00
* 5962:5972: -0.03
